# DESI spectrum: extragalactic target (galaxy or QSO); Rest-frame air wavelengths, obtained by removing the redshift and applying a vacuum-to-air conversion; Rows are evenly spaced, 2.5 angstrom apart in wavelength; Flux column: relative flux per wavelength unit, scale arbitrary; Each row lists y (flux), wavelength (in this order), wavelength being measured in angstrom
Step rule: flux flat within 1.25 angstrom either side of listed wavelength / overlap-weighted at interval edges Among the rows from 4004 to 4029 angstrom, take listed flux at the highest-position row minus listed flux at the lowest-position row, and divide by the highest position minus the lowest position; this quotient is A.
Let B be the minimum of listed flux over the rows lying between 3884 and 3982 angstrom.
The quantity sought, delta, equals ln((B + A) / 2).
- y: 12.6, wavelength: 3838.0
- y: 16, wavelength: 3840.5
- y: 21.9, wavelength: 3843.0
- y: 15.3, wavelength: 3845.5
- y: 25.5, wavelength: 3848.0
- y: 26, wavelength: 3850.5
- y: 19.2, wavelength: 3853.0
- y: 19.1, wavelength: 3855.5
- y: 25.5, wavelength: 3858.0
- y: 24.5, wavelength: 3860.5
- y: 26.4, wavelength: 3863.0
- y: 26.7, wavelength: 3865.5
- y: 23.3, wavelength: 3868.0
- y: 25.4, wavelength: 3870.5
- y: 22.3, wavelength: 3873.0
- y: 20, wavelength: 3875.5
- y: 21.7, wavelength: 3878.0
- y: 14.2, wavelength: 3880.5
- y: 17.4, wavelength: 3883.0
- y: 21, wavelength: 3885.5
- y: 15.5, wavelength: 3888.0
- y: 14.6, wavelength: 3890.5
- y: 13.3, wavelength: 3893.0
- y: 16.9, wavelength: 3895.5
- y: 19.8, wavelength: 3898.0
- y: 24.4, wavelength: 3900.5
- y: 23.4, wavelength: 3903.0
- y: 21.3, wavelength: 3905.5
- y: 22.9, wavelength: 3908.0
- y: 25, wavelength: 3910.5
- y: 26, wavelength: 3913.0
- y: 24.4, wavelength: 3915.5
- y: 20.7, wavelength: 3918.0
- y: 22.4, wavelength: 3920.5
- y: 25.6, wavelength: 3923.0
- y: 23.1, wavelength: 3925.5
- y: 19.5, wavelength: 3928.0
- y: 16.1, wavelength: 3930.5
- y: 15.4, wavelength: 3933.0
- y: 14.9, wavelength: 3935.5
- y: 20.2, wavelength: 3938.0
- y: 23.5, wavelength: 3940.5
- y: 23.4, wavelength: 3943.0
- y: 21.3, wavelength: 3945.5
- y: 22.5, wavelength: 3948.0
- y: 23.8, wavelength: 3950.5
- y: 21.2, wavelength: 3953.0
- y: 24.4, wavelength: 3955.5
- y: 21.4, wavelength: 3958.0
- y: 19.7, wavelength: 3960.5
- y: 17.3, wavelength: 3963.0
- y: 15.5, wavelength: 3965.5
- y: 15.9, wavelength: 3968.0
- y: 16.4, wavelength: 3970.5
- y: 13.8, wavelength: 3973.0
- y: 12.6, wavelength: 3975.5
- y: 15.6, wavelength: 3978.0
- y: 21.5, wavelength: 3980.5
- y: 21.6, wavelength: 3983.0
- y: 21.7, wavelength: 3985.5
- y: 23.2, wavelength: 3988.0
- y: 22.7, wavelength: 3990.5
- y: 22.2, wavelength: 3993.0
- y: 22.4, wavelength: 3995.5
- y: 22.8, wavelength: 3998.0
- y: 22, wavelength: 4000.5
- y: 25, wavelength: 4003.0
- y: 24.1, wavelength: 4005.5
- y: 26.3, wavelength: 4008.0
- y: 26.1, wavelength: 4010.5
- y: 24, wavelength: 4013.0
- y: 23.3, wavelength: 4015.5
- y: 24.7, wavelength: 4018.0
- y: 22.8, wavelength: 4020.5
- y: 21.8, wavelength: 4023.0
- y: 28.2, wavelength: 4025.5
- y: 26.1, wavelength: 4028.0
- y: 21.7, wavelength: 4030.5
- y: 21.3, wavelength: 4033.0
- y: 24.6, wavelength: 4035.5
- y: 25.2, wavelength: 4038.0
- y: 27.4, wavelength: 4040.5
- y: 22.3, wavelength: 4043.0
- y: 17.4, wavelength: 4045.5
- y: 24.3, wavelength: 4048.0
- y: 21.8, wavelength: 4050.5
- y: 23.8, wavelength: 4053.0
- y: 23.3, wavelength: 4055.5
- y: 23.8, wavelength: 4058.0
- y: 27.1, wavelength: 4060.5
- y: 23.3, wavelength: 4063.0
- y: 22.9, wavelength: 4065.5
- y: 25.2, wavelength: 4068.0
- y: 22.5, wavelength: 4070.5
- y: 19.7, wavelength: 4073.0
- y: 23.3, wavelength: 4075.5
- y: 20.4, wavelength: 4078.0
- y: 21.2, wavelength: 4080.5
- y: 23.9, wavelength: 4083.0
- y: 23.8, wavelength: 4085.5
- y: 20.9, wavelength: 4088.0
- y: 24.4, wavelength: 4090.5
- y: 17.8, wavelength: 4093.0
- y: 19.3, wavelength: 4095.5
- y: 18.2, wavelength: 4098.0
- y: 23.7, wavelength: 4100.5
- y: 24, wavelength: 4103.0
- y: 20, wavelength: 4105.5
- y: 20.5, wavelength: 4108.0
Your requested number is 1.85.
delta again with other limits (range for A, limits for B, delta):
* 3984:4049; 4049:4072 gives 2.39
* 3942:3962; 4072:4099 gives 2.17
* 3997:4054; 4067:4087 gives 2.29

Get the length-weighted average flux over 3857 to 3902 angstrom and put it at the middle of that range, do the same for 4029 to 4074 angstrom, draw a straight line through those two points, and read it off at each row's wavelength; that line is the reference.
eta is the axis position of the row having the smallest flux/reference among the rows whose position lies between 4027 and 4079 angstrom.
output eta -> 4045.5 angstrom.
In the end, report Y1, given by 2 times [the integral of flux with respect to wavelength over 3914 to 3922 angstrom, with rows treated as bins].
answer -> 363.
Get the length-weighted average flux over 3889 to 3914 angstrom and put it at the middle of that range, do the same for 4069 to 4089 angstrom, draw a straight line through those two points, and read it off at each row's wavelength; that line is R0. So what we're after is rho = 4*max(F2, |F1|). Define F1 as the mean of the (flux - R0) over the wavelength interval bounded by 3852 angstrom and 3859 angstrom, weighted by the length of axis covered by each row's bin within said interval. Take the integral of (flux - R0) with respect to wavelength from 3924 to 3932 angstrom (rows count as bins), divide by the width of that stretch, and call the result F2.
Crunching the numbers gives 4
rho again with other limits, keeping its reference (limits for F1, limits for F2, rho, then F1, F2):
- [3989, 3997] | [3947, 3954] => 6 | 1.1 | 1.5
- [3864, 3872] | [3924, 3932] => 19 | 4.7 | -1.2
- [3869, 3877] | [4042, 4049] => 9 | 2.1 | -0.6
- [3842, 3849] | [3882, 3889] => 2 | 0.5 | -2.5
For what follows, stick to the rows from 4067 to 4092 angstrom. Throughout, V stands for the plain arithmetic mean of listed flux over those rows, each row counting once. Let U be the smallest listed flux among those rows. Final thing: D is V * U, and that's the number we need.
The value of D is 444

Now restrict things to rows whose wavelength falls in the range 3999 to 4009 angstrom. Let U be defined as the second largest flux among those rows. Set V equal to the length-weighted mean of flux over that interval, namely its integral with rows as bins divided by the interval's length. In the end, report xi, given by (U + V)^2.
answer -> 2427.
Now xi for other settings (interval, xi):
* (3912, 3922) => 2281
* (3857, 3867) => 2716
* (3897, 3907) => 2089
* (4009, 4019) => 2427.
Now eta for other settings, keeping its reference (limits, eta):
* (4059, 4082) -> 4073.0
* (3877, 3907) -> 3893.0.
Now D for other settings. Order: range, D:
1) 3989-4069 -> 413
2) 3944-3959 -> 476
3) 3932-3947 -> 295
